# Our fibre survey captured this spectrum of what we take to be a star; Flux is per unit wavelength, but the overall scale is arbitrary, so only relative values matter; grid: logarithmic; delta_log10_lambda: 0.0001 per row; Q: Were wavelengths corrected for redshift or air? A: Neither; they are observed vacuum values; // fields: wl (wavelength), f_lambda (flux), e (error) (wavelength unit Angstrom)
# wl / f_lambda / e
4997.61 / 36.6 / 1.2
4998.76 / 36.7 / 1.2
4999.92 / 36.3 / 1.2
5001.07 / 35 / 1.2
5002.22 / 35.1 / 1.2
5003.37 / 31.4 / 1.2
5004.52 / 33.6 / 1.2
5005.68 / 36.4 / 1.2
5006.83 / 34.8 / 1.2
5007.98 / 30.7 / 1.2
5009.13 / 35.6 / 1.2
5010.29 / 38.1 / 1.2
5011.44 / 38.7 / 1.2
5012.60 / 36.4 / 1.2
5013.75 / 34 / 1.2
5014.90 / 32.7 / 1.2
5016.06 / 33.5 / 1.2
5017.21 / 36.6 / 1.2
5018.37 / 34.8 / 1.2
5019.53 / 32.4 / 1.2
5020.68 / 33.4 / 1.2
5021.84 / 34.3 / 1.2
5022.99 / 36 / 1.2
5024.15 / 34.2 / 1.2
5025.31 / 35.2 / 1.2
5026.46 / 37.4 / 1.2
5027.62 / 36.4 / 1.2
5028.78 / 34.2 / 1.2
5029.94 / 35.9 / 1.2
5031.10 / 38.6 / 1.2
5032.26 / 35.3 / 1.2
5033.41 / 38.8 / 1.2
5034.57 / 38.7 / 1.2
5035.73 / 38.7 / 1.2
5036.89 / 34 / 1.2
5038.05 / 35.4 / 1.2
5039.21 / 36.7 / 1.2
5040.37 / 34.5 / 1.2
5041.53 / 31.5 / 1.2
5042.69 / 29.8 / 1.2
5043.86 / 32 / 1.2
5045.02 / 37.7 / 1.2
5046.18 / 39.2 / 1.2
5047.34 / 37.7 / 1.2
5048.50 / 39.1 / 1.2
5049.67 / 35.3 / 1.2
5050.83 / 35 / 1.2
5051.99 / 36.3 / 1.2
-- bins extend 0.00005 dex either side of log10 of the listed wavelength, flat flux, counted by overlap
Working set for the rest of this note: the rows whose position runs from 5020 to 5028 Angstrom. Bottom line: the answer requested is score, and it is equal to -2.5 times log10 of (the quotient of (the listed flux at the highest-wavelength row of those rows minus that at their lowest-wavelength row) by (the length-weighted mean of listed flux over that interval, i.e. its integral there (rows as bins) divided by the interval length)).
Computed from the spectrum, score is 2.67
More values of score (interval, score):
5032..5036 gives 2.62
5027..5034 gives 2.96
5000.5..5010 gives 4.39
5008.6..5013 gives 4.17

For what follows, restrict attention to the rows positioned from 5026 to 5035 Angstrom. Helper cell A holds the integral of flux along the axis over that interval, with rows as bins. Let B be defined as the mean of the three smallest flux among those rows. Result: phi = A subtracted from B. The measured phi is -297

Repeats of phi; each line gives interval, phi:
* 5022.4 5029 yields -201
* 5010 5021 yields -353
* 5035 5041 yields -181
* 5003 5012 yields -283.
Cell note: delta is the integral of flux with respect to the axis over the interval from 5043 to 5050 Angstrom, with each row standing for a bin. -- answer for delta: 256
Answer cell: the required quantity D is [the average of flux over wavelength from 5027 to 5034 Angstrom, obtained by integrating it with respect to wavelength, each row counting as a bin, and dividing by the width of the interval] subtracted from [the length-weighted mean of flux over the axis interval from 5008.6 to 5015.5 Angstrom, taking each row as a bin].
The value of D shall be -0.6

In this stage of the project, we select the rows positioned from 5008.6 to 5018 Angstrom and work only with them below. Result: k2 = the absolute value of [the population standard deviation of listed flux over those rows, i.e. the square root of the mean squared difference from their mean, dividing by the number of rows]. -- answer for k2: 2.0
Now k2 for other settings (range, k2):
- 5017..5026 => 1.3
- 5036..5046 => 2.5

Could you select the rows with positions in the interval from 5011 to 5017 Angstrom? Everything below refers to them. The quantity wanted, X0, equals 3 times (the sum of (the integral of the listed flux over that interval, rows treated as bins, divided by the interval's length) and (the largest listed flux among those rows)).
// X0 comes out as 221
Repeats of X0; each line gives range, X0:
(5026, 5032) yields 225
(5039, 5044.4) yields 208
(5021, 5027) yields 218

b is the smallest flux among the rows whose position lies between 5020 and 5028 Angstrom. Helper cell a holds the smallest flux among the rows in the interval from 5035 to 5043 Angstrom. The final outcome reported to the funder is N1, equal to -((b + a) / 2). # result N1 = -31.6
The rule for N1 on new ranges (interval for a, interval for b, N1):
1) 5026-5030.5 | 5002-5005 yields -32.8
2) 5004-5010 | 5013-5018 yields -31.7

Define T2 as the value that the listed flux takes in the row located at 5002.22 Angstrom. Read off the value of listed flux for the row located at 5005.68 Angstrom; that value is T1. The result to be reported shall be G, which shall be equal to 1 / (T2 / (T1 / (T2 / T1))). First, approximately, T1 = 36.4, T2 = 35.1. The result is 1.08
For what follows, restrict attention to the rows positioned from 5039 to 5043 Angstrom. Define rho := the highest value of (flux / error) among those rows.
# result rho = 30.6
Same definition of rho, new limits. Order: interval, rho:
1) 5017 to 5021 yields 30.5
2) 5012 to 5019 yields 30.5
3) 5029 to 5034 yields 32.3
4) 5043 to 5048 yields 32.7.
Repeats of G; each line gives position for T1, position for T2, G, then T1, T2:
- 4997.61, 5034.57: 0.89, 36.6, 38.7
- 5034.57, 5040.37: 1.26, 38.7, 34.5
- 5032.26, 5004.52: 1.10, 35.3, 33.6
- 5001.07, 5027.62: 0.92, 35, 36.4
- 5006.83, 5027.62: 0.91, 34.8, 36.4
